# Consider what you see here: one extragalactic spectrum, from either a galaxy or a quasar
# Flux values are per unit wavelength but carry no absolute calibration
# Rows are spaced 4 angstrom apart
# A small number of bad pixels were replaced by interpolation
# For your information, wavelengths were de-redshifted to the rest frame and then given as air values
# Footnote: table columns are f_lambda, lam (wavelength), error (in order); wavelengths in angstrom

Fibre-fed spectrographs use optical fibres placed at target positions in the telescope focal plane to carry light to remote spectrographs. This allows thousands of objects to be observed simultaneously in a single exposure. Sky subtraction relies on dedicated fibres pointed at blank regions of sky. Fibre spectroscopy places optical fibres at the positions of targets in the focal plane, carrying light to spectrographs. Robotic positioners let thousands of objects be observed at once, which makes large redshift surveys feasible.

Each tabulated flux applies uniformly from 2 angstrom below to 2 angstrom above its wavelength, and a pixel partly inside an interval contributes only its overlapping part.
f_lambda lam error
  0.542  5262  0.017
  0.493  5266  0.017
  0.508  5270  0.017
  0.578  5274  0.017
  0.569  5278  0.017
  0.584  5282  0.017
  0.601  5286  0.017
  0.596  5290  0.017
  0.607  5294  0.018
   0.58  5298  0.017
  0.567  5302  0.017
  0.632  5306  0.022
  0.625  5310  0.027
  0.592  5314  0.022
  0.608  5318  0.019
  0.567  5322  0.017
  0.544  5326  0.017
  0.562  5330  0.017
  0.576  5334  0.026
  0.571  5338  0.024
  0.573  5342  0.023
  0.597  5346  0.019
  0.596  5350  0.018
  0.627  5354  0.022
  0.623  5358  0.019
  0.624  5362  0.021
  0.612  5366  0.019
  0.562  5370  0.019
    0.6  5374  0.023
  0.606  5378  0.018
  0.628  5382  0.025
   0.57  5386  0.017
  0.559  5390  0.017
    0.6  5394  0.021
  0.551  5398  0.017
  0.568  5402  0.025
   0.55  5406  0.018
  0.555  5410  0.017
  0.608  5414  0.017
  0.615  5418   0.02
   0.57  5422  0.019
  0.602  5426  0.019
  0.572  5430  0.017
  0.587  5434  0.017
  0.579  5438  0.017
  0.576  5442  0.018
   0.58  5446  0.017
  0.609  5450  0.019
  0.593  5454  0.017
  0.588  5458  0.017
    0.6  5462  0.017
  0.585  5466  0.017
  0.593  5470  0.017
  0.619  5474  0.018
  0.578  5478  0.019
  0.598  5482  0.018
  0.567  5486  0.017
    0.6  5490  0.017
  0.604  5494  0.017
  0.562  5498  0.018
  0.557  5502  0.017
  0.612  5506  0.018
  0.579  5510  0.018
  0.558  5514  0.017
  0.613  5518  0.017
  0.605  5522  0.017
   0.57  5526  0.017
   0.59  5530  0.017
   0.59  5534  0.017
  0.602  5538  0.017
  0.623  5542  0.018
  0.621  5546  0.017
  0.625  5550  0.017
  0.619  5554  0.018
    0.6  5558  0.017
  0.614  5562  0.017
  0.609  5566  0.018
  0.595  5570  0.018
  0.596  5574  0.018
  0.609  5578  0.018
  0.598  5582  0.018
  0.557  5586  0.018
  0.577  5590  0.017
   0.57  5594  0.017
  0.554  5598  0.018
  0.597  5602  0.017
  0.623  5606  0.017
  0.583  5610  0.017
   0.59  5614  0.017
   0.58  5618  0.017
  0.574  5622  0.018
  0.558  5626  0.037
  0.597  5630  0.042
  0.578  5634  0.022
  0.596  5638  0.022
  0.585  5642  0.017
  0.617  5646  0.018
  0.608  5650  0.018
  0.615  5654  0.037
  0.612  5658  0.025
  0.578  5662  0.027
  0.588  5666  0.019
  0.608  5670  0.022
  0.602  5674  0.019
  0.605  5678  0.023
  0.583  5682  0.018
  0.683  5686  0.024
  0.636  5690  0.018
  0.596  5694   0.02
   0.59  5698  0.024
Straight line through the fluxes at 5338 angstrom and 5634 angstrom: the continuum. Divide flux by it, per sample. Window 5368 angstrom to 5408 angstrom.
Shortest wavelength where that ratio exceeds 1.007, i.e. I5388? 5374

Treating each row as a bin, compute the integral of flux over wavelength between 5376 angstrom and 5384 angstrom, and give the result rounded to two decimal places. 4.94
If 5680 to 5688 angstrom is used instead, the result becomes 5.06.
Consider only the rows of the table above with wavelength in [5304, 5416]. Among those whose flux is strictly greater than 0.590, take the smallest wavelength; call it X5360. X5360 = 5306 angstrom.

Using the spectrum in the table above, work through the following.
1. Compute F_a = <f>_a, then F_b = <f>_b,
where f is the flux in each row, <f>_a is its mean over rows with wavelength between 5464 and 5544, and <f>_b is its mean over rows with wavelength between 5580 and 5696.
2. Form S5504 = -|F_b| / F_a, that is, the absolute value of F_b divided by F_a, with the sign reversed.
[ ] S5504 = -1.01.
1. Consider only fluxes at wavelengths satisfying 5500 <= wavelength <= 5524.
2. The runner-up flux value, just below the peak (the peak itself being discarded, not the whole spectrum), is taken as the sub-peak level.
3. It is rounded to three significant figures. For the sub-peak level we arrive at 0.612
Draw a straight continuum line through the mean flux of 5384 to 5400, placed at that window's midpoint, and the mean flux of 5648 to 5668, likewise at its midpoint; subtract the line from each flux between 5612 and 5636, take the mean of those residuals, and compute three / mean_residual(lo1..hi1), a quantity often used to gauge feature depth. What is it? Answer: -178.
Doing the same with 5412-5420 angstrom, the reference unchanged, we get 77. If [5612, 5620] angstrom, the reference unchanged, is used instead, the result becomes -288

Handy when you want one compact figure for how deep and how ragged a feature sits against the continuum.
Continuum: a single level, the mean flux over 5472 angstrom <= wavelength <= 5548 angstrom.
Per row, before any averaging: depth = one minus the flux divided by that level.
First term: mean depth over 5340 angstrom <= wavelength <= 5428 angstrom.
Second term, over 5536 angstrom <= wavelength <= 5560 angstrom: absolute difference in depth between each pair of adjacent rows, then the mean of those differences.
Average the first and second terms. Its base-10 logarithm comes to -2.01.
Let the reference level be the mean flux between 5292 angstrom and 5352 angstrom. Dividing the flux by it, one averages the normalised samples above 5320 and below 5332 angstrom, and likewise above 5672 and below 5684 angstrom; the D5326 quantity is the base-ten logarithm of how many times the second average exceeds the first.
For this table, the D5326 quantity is 0.029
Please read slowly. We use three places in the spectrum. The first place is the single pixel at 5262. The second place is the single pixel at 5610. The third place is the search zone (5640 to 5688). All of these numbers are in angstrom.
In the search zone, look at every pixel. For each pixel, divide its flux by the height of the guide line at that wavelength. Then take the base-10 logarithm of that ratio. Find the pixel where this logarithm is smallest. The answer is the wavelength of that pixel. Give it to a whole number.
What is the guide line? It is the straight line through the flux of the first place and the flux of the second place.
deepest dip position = 5662 angstrom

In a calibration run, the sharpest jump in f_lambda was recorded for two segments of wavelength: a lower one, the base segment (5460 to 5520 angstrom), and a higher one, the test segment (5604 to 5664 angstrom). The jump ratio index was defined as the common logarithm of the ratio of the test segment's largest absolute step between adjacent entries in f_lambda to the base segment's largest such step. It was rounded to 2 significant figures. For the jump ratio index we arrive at -0.14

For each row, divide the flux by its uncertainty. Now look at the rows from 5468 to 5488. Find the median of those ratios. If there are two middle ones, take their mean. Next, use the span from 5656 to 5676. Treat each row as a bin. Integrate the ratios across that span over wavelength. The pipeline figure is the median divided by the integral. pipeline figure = 0.061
